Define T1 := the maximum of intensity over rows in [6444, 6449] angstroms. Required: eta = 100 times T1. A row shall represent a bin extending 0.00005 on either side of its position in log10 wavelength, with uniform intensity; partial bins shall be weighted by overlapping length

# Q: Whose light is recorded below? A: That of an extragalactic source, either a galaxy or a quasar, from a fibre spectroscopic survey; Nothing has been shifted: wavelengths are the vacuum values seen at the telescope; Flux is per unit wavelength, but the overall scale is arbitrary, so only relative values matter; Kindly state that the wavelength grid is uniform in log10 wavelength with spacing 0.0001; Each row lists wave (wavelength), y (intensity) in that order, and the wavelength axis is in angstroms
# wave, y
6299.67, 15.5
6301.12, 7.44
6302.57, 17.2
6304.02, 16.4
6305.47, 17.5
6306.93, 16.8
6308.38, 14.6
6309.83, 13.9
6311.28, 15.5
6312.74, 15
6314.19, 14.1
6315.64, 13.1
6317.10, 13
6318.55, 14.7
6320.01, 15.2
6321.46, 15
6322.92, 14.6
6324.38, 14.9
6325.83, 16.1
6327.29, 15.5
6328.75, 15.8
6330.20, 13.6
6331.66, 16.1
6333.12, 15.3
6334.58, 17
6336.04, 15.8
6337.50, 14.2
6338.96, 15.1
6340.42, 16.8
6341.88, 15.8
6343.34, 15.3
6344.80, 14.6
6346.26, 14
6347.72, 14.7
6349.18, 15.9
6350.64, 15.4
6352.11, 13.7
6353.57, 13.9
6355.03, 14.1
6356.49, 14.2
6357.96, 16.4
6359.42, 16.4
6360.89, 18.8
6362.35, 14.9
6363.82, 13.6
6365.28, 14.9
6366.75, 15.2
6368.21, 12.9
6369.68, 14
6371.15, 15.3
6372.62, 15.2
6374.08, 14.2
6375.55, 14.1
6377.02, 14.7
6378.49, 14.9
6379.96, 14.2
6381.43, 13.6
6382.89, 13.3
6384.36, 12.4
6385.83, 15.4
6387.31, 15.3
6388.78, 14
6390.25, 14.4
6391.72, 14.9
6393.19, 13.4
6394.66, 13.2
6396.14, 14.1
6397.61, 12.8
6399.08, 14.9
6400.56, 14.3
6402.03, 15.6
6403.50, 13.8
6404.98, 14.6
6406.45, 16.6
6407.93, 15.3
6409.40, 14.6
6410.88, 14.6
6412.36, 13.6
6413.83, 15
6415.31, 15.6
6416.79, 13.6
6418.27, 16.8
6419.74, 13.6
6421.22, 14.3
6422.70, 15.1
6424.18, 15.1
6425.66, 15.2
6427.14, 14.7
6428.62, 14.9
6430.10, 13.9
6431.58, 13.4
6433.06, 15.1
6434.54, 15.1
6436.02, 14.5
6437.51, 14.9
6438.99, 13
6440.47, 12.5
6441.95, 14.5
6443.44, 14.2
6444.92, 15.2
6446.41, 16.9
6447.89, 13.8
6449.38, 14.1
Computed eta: 1690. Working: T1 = 16.9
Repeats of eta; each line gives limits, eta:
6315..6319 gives 1470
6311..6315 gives 1550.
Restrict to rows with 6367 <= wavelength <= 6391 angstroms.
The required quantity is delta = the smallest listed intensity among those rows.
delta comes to 12.4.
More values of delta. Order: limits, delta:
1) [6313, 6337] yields 13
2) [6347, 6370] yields 12.9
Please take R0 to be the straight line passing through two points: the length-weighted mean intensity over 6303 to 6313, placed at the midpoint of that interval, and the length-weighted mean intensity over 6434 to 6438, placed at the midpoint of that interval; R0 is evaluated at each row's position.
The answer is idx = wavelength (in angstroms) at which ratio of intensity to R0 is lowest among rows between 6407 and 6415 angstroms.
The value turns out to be 6412.36 angstroms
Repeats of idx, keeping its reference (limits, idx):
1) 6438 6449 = 6440.47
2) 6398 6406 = 6403.50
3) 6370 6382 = 6381.43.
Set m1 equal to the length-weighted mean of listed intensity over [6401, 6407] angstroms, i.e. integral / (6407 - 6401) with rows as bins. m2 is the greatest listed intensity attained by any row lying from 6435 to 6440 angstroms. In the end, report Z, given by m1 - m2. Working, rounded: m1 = 15.1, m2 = 14.9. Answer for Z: 0.2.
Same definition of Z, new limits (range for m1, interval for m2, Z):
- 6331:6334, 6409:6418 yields 0.1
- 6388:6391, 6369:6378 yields -1.1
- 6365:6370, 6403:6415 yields -2.4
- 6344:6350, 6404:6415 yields -1.8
